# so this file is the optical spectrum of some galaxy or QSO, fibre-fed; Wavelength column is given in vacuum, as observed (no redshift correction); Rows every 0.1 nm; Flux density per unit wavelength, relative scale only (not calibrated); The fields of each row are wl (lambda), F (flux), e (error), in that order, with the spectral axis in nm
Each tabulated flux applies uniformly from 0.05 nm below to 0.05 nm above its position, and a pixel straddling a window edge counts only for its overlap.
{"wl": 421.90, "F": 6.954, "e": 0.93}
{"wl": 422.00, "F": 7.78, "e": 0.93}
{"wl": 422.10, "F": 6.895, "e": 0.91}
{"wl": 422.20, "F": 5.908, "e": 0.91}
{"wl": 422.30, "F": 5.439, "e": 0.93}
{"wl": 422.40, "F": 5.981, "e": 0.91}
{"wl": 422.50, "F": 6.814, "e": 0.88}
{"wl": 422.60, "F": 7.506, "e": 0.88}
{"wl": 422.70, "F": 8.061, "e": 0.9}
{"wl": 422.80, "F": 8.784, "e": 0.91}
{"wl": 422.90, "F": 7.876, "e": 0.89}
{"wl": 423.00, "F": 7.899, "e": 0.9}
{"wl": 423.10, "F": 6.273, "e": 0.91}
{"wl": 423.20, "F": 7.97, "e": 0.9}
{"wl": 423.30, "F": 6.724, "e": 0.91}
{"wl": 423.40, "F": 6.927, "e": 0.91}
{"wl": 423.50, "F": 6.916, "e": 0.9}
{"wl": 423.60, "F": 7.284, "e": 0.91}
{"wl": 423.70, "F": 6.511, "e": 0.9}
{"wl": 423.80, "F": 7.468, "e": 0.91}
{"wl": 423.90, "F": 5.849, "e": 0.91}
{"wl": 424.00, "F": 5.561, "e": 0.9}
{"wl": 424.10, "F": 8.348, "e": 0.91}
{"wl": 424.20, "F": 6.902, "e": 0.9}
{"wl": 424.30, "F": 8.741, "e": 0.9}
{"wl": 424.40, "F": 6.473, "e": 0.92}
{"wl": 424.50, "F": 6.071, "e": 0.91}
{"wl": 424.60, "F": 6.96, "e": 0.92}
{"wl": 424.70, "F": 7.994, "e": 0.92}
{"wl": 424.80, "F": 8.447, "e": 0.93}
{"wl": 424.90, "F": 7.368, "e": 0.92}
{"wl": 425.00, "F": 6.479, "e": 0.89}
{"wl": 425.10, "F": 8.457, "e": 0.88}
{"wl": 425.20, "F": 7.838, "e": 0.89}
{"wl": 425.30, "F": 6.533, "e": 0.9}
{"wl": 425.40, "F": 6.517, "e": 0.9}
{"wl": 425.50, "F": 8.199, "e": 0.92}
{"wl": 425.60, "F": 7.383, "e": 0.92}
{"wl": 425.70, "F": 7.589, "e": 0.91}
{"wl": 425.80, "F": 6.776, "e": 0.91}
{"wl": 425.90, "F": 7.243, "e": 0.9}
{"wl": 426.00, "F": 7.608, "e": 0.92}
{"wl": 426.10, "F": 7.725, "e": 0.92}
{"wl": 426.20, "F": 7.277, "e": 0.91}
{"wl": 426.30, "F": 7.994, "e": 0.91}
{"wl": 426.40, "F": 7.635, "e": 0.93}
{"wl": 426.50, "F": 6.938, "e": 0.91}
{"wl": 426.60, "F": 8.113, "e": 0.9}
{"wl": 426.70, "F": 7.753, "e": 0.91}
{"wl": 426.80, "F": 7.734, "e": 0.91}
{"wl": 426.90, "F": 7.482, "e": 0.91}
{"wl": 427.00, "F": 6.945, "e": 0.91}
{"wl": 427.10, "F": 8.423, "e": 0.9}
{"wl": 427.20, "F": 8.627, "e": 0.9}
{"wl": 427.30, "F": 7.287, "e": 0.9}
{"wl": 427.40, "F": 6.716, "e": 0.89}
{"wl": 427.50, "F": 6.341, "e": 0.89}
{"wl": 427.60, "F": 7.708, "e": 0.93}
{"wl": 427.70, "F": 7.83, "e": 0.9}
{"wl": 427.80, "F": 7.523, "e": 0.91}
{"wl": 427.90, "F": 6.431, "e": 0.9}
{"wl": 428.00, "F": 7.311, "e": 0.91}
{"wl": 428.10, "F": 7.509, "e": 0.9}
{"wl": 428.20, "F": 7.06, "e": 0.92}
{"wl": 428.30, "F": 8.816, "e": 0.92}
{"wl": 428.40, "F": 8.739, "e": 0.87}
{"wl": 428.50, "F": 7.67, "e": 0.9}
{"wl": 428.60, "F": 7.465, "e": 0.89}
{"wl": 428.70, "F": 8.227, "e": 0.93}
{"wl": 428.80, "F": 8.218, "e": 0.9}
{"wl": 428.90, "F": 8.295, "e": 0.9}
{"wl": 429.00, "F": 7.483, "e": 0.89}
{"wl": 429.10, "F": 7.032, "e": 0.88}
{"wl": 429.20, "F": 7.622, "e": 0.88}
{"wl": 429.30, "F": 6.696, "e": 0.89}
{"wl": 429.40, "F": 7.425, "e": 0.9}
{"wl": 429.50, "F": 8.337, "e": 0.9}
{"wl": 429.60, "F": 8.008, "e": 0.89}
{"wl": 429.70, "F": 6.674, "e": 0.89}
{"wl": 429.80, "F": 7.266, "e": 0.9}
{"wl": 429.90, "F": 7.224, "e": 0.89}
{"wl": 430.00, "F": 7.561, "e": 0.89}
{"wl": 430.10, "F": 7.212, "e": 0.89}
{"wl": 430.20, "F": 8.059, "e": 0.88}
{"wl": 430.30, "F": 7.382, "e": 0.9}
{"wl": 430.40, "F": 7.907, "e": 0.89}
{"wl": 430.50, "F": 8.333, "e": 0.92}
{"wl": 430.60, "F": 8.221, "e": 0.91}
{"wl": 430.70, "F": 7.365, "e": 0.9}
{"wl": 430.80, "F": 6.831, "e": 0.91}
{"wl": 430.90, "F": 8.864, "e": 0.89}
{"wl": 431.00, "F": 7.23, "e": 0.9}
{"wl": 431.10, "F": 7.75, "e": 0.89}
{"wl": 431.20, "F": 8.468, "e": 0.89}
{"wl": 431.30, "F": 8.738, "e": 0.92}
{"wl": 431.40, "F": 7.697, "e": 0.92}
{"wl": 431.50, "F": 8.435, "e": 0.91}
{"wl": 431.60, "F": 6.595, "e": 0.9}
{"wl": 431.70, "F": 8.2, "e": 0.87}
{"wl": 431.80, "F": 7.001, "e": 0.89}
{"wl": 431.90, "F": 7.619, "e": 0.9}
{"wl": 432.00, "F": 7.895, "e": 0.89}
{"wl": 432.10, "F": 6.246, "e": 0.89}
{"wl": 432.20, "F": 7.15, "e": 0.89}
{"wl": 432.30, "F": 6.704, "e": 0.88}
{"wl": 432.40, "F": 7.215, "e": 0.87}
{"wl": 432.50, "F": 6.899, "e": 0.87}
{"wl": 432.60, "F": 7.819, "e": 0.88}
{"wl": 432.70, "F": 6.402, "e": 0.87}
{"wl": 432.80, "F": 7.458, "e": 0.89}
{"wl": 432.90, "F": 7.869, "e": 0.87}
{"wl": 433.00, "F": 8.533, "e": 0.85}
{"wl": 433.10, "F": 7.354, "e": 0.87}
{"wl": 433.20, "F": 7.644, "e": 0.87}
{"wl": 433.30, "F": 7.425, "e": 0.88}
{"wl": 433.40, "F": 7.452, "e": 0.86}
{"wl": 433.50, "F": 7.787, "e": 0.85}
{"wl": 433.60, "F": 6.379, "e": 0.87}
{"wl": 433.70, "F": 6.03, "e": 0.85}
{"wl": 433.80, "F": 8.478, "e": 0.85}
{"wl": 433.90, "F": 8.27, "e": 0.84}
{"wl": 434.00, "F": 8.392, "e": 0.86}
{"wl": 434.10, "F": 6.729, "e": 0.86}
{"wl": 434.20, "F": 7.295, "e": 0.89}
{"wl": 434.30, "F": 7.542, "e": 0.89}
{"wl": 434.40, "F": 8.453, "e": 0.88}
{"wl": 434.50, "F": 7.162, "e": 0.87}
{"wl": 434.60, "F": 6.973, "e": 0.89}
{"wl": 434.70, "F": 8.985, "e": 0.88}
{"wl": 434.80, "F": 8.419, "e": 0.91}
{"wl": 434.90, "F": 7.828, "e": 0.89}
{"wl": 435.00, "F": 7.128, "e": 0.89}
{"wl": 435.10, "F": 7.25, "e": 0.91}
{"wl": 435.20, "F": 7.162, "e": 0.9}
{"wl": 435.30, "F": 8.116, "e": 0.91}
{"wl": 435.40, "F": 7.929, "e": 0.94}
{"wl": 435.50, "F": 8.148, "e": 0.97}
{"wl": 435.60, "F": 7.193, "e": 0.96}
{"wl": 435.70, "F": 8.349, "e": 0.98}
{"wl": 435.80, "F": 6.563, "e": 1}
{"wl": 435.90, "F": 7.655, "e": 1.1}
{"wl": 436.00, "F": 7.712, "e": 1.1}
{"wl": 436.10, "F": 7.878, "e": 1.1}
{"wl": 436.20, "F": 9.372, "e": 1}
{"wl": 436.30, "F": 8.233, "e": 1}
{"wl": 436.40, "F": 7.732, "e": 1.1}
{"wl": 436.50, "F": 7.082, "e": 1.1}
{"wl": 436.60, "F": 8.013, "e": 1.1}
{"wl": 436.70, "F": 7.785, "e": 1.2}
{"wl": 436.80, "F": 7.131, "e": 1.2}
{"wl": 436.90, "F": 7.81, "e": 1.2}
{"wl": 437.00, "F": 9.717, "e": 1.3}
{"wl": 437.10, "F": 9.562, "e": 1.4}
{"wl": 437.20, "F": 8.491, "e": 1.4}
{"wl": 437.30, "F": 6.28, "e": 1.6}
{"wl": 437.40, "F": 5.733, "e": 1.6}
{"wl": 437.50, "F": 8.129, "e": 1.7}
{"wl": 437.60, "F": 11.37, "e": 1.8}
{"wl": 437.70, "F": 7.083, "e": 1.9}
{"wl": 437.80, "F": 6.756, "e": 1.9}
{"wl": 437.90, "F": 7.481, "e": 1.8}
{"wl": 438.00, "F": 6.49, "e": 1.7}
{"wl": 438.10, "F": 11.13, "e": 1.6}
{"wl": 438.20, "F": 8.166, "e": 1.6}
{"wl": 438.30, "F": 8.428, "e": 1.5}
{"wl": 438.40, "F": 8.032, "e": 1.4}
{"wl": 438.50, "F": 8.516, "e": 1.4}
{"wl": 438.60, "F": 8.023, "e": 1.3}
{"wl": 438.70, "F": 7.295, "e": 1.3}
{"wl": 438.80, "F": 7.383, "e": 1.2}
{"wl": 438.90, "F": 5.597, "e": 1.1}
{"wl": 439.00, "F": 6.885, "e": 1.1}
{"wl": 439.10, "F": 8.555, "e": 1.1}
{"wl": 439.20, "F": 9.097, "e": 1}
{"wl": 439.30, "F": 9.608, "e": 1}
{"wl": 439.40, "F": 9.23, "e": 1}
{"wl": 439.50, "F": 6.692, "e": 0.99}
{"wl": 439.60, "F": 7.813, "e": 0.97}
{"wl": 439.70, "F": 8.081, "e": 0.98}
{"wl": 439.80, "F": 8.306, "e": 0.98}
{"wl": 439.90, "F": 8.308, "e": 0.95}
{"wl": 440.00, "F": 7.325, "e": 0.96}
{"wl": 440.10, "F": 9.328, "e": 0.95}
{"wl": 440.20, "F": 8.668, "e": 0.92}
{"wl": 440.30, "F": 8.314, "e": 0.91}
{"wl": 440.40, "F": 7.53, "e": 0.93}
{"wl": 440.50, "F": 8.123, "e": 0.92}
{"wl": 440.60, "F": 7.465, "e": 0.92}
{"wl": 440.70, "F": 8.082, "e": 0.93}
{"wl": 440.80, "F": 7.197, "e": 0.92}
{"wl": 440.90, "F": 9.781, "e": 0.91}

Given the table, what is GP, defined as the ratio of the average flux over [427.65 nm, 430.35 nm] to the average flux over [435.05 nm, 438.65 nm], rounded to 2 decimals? 0.95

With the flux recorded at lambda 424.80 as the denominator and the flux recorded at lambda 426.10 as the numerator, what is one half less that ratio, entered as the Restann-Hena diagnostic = -0.41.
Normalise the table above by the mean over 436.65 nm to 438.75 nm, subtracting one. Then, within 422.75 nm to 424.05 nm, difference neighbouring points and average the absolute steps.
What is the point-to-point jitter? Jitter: 0.100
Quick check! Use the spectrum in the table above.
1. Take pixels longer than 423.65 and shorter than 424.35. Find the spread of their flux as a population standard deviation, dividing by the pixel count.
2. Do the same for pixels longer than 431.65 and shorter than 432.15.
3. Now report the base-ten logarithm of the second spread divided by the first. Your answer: -0.20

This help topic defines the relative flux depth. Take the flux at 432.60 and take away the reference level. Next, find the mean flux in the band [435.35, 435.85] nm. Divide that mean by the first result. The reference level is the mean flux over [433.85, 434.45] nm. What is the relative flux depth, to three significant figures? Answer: 197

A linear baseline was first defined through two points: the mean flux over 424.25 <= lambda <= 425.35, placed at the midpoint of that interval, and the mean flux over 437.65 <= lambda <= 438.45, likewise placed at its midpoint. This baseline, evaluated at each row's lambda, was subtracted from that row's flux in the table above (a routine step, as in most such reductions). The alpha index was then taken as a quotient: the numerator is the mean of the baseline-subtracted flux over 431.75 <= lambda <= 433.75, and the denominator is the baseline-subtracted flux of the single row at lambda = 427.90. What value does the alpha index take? 0.44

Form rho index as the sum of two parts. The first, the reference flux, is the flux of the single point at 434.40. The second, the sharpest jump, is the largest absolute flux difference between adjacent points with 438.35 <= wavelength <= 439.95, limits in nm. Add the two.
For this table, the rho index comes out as 11.0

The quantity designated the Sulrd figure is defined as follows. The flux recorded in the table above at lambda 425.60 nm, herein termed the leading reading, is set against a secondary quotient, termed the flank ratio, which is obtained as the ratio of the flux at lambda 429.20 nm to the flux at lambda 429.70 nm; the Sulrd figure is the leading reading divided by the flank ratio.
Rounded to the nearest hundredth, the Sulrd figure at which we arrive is 6.46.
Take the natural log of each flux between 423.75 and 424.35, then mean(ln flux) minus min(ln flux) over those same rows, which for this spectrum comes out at 0.237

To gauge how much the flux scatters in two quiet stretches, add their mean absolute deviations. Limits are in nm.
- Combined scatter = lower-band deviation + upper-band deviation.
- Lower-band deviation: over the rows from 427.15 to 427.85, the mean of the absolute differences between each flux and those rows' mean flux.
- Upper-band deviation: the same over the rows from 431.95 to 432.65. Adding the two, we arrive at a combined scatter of 1.00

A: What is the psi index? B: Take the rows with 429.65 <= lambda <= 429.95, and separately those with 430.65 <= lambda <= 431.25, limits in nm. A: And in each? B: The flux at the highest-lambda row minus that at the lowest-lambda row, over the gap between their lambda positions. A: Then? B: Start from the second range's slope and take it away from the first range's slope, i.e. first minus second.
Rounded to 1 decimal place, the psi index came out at 0.5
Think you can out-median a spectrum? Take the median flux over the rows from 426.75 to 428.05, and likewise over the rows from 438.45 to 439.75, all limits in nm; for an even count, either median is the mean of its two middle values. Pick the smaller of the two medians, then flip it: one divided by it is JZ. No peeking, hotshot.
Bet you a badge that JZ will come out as 0.134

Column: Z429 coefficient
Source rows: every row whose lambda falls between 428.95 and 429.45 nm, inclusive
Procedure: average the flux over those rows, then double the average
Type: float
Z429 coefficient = 14.5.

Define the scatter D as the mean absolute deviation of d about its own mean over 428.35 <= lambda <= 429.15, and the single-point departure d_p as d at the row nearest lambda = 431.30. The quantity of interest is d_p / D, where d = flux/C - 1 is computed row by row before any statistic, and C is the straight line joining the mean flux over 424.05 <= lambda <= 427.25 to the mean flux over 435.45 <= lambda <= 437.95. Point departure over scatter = 2.1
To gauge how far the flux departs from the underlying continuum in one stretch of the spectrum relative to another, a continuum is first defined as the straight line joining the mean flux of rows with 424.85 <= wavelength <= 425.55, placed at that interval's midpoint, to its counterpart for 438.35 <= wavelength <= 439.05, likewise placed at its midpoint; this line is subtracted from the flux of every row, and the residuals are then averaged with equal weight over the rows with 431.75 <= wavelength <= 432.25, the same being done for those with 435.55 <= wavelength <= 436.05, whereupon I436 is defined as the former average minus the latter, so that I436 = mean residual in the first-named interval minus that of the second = -0.30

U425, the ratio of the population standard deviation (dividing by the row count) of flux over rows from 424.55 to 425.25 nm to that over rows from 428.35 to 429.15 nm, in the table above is 1.31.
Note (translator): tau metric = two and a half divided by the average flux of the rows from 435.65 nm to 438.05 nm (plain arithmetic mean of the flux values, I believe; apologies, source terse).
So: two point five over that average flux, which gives 0.318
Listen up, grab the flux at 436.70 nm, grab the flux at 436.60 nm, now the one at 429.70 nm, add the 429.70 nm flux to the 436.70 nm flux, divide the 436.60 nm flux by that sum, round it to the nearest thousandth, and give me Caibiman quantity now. 0.554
